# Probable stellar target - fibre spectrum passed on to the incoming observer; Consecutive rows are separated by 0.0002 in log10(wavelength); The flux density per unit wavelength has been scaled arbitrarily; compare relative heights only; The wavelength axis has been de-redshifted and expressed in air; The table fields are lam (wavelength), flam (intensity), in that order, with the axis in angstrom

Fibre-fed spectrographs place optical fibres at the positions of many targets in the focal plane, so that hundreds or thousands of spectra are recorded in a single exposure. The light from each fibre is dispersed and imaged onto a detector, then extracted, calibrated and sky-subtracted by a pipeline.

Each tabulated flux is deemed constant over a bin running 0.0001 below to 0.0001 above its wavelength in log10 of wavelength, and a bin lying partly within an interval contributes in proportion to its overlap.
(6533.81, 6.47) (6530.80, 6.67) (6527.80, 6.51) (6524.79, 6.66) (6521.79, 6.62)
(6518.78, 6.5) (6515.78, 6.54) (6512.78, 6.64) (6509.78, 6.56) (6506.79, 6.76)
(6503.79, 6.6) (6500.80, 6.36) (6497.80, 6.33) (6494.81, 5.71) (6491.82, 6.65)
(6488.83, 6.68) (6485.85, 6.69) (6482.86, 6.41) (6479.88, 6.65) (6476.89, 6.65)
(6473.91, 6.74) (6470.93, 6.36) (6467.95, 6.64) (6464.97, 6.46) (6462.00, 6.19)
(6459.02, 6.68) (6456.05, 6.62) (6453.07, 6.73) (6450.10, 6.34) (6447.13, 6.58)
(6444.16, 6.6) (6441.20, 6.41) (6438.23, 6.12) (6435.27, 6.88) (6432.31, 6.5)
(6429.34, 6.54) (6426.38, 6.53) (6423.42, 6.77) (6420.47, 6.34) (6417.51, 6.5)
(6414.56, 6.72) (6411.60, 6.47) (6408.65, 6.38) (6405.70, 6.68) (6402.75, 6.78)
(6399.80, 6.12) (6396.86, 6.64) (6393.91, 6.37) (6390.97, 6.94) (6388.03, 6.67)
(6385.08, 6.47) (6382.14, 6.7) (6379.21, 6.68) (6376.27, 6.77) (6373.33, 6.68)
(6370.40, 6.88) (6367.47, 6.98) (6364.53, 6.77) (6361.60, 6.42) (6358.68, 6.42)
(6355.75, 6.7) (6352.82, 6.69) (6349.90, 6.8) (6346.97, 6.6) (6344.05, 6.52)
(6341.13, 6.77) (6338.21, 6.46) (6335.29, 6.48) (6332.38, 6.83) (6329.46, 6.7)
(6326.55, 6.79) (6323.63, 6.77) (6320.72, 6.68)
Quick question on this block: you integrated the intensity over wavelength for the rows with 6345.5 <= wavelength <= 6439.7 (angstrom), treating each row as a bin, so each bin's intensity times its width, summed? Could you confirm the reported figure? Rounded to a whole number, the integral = 623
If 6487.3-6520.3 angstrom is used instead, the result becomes 214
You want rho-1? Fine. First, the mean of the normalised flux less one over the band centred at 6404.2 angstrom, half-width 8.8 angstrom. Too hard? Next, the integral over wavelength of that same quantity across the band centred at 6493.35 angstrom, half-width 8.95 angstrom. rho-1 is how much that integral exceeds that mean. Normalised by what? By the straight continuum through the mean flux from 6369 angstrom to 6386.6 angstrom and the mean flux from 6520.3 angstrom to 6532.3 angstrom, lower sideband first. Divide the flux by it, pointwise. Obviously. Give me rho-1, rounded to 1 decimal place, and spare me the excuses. -0.6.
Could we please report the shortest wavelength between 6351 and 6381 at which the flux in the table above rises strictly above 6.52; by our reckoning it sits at 6352.82 angstrom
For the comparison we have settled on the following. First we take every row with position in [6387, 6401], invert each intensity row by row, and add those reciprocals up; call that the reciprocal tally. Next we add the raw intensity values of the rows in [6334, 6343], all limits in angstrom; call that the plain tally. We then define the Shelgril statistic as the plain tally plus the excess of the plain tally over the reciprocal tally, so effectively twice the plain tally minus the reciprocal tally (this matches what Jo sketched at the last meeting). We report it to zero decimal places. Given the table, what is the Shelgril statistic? 39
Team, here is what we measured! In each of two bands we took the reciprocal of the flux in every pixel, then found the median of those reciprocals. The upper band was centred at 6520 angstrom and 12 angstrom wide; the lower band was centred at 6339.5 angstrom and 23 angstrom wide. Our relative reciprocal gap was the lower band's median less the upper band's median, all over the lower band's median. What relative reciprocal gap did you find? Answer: -0.011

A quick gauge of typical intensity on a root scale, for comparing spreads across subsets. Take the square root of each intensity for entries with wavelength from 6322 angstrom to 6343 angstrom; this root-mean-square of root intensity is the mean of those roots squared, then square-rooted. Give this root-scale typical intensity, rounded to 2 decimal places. 2.59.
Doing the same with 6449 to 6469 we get 2.55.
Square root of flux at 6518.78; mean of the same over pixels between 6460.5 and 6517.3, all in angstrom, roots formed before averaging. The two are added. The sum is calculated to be 5.10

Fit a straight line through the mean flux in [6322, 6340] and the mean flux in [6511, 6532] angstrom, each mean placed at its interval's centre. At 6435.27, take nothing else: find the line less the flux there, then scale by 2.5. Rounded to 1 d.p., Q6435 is -0.6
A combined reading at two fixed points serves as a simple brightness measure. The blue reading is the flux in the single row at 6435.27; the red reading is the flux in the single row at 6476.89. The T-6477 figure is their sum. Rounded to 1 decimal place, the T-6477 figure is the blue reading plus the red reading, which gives 13.5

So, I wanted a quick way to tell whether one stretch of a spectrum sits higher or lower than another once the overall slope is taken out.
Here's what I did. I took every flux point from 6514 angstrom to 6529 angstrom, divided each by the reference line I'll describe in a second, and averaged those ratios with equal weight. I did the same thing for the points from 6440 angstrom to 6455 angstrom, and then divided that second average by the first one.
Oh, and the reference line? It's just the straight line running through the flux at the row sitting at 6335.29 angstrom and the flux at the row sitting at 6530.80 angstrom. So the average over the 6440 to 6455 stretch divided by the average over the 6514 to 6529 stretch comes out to 1.01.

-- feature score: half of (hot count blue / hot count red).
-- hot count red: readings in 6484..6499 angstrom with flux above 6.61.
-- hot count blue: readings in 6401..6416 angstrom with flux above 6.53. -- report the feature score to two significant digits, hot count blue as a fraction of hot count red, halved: 0.50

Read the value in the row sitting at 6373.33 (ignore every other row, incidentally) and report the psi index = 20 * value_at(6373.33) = 134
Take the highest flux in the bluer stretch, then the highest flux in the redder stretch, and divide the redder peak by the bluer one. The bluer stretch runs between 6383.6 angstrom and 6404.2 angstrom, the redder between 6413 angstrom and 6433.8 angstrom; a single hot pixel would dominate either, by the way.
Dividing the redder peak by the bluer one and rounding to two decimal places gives 0.98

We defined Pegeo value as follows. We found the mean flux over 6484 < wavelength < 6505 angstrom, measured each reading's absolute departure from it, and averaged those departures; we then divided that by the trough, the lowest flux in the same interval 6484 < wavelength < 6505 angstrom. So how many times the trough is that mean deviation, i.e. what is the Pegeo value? 0.045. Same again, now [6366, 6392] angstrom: 0.019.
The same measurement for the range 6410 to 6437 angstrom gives 0.022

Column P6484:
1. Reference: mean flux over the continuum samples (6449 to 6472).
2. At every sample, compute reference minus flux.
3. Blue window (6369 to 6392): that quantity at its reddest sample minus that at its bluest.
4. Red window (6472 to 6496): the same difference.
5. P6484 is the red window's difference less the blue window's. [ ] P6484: 1.1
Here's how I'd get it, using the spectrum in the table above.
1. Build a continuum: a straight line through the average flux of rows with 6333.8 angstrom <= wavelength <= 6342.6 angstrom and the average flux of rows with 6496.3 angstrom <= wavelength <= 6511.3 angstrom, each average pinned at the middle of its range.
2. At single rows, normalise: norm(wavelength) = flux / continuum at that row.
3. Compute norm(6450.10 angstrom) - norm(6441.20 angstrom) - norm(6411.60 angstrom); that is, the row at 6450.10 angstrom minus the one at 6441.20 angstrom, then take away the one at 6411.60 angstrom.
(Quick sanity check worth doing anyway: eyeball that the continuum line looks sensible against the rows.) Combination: -1.00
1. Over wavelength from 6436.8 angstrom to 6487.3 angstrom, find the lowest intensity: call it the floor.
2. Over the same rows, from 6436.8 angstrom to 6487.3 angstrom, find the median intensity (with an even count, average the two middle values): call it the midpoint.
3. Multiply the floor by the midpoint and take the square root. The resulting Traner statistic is 6.36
